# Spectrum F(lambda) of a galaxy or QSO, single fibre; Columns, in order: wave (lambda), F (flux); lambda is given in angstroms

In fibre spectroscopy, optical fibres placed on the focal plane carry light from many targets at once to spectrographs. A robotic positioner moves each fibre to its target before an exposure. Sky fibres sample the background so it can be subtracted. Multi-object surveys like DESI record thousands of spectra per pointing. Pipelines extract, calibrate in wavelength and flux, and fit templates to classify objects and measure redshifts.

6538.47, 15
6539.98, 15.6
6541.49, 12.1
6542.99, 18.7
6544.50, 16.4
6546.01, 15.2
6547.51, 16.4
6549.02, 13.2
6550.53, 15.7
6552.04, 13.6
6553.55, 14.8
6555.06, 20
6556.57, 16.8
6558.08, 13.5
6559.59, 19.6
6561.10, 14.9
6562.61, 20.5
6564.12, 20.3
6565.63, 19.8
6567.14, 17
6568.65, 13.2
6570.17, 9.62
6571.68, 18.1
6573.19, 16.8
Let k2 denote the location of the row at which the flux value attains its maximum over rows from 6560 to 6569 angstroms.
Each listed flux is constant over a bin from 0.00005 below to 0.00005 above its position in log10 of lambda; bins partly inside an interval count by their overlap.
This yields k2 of 6562.61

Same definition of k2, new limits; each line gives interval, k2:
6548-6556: 6555.06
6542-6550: 6542.99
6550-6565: 6562.61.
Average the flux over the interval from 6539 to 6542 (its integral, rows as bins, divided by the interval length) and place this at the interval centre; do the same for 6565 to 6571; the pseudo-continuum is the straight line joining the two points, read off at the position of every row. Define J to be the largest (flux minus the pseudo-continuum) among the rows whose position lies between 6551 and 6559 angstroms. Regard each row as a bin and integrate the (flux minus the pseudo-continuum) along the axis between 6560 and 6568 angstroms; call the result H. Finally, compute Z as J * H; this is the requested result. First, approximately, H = 30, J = 5.5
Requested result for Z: 166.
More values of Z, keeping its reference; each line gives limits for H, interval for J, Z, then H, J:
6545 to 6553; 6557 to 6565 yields 27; 5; 5.8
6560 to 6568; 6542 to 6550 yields 138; 30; 4.6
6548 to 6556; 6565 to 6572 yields 46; 9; 5.0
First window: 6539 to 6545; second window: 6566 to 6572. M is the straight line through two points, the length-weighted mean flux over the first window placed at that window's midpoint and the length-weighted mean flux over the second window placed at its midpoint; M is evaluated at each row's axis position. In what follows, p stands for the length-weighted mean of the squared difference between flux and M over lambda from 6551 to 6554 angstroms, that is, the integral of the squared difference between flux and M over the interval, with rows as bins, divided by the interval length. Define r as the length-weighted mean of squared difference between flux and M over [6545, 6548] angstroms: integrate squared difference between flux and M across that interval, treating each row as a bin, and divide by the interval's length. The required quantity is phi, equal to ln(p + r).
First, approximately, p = 1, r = 1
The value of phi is 0.7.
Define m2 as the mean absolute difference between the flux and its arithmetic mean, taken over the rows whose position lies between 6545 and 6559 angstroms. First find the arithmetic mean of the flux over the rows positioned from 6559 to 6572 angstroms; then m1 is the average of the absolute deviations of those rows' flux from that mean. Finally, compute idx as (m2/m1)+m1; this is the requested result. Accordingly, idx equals 3.48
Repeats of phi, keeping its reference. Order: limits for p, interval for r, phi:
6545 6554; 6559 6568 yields 3.0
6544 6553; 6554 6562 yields 2.5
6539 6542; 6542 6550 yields 2.2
